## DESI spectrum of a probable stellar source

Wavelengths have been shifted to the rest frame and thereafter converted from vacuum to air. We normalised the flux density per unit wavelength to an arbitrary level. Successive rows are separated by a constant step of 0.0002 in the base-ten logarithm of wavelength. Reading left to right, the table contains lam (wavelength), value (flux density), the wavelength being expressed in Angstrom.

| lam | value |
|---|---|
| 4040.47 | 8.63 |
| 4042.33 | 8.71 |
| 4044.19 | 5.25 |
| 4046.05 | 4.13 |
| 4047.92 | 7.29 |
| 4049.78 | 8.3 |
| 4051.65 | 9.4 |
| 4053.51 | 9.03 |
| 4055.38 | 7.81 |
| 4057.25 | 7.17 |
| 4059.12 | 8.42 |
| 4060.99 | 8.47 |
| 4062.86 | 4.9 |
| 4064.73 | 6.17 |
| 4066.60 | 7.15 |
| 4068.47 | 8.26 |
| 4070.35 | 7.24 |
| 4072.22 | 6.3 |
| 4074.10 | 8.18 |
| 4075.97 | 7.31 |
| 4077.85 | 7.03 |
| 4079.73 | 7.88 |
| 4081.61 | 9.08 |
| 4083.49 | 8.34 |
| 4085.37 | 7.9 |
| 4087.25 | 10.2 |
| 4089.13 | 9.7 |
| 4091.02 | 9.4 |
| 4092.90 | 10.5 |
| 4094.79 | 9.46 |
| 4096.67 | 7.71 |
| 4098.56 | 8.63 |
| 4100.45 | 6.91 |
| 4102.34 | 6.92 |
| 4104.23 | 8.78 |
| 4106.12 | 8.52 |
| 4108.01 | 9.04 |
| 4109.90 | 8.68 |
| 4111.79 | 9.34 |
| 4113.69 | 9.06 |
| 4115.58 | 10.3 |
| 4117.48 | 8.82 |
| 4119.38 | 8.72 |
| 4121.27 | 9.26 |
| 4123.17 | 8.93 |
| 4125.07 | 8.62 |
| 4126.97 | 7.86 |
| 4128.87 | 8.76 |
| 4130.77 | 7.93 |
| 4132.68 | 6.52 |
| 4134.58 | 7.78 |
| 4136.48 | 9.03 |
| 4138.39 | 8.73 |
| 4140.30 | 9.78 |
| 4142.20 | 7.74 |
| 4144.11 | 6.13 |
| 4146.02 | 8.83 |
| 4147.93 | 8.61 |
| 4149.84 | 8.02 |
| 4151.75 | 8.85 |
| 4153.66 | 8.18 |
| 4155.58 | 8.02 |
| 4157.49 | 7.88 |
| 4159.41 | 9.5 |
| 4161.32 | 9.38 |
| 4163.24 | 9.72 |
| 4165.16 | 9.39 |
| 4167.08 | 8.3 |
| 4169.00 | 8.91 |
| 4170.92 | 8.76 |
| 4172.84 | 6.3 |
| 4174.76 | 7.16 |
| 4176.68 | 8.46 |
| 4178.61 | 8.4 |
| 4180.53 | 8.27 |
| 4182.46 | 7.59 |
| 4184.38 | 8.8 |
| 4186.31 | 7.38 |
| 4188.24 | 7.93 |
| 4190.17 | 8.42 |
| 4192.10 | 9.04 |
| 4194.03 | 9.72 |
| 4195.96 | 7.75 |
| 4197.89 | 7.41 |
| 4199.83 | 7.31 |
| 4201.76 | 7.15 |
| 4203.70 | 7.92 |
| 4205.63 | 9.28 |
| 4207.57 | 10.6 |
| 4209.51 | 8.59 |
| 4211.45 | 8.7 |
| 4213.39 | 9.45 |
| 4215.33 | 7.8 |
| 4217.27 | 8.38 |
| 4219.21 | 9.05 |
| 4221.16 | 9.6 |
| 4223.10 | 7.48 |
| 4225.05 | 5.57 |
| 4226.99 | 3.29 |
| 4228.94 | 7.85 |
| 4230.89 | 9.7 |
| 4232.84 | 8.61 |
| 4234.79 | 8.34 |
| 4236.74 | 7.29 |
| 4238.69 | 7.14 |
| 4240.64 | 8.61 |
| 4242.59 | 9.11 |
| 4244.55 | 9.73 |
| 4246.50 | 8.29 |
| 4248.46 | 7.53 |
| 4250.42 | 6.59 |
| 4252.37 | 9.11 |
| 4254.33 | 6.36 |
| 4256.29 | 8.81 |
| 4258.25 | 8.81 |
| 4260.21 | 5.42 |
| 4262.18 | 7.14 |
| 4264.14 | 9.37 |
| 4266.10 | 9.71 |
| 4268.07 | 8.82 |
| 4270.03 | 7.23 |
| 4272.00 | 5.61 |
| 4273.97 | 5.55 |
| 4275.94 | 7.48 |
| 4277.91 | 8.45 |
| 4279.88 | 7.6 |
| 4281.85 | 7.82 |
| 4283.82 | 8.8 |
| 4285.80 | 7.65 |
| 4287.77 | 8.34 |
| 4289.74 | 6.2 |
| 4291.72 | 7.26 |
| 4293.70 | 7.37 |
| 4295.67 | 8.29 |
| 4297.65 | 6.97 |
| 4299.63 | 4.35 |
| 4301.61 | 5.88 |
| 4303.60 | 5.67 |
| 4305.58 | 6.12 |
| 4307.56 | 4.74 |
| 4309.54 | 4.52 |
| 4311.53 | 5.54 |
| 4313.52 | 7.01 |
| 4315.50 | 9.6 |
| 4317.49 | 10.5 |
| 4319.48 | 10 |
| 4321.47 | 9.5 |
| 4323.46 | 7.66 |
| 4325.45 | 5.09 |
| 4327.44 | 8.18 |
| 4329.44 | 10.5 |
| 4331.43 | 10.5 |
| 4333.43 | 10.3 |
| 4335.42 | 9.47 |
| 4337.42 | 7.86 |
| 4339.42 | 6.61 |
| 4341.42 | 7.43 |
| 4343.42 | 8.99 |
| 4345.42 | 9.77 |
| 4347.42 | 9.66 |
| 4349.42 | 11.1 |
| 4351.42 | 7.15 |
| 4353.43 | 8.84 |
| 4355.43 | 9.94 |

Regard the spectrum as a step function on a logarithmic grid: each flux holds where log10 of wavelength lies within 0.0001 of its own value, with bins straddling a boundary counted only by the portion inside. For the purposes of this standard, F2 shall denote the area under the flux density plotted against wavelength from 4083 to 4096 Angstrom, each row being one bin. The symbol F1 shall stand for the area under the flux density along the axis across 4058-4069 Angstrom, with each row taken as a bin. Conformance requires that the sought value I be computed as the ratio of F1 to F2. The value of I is 0.7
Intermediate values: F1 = 79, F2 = 122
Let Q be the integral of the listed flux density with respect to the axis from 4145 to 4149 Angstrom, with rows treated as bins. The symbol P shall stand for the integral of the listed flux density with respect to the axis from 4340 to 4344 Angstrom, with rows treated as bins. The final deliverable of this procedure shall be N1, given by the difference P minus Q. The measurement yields -2.8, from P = 32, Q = 34.6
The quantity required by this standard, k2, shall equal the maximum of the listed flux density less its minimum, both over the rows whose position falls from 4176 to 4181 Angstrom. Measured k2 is 0.2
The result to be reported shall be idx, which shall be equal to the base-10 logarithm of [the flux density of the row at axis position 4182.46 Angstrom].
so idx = 0.88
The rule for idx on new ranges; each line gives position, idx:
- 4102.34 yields 0.84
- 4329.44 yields 1.02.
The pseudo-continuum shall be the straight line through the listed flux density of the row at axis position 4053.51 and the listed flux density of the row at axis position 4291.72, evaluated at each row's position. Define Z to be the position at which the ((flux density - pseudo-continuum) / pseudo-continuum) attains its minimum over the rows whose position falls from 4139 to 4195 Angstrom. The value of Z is 4144.11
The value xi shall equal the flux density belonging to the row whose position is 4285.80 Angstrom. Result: 7.65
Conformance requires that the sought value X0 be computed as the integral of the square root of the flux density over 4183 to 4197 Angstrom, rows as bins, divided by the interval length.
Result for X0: 2.90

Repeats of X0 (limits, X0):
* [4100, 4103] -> 2.63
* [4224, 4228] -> 2.10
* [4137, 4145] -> 2.85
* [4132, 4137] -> 2.78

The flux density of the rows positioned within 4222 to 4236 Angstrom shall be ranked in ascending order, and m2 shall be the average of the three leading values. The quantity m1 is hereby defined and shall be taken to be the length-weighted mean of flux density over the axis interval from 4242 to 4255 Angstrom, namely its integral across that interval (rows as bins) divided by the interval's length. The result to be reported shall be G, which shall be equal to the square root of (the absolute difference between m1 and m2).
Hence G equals 1.6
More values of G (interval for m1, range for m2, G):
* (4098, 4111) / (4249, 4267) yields 1.4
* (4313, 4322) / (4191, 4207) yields 1.5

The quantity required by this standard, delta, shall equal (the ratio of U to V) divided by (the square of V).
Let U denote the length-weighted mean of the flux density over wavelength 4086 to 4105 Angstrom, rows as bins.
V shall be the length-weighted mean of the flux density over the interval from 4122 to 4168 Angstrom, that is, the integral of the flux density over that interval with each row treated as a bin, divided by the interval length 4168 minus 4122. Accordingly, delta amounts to 0.0146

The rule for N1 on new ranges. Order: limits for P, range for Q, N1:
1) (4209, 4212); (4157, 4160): -0.2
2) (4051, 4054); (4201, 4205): -3.1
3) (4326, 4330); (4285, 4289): 3.2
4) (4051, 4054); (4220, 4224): -6.6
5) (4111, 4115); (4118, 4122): 1.3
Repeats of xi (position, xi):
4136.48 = 9.03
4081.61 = 9.08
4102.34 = 6.92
